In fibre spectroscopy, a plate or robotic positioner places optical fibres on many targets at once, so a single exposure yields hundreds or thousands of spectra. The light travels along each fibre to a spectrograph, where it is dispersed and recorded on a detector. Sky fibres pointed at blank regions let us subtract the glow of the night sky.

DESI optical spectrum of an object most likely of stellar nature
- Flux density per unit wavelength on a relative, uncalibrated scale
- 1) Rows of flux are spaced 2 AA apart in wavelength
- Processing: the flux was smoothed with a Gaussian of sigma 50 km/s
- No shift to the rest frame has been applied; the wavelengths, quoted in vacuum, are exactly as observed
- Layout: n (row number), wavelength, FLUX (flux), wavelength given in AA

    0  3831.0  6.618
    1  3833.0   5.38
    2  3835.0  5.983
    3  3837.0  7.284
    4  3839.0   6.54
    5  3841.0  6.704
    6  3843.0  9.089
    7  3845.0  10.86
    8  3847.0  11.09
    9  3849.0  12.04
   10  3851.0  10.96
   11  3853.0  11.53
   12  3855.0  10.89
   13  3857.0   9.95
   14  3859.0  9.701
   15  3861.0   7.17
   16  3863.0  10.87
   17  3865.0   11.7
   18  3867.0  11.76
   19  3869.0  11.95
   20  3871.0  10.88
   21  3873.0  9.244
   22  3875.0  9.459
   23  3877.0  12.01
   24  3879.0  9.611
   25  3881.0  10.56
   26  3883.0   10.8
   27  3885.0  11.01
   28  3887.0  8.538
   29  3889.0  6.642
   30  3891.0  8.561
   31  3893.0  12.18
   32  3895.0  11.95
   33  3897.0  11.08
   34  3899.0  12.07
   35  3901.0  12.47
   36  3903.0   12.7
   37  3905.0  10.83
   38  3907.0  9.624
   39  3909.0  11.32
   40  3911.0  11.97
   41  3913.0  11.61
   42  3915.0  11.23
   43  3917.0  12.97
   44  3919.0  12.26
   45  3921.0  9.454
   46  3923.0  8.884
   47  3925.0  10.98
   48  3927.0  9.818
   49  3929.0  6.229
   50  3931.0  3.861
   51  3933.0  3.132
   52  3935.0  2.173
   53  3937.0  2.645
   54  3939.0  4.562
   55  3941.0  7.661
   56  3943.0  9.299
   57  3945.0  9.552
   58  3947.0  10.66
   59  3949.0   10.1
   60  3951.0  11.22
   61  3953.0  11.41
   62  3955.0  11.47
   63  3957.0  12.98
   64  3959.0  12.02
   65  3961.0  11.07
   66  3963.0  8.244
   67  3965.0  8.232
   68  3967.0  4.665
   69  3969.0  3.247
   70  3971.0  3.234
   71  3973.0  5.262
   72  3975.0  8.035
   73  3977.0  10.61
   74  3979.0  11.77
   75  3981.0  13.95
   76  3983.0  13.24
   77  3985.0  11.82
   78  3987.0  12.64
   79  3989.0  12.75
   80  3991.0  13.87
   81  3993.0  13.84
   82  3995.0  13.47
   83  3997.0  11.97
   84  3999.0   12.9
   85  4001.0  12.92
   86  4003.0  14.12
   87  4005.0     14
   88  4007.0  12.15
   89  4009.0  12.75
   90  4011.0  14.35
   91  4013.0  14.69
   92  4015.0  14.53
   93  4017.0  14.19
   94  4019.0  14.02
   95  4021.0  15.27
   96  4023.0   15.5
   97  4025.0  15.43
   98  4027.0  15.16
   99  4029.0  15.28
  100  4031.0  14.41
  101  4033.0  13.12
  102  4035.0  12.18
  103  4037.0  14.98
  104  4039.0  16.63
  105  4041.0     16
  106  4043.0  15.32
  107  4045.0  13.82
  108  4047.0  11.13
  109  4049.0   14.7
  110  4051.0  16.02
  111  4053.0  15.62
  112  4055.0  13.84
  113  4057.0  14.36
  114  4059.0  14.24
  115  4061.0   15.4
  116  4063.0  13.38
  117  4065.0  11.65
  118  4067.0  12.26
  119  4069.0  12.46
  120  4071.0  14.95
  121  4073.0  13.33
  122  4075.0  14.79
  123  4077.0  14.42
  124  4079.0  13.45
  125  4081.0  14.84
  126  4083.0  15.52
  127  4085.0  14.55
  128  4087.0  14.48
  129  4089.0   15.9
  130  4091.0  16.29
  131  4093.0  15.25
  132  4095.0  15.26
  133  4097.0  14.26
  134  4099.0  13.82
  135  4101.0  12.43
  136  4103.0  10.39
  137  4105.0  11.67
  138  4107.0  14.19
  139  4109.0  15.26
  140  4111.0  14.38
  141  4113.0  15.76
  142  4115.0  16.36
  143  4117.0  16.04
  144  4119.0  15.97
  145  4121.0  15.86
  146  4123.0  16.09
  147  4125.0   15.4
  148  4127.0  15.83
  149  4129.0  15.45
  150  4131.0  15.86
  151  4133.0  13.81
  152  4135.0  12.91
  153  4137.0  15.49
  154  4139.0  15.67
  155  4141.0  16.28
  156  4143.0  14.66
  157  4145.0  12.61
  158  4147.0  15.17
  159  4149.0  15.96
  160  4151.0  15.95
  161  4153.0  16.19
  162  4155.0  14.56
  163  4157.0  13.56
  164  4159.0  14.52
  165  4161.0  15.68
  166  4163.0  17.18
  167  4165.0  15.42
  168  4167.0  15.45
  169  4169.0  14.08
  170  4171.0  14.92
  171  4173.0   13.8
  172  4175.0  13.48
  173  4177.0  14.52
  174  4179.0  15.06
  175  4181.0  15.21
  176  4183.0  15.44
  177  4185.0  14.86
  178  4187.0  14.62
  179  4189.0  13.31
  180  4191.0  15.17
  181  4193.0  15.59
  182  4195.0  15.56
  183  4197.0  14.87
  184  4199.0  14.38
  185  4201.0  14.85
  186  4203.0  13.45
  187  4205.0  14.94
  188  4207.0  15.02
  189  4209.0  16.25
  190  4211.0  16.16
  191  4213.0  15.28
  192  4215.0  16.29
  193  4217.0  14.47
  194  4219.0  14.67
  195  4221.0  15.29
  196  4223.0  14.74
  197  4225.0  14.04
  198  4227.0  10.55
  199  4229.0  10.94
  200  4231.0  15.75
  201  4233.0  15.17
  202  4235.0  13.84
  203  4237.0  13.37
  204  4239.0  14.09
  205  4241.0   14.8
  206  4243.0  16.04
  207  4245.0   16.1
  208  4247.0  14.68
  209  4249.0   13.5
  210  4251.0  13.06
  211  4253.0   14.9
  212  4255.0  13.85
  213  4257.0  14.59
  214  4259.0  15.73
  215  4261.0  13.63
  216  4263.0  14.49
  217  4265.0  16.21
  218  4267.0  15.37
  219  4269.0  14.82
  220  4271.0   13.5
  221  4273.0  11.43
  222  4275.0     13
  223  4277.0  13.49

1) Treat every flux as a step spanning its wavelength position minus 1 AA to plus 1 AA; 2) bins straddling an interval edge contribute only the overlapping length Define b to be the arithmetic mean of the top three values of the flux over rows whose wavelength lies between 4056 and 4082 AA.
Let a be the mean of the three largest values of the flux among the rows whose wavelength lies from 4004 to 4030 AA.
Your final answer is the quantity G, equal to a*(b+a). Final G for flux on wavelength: 469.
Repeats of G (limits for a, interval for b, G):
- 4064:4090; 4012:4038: 477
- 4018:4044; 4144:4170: 521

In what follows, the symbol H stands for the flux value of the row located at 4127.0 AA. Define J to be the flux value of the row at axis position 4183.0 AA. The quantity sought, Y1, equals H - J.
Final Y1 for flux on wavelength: 0.4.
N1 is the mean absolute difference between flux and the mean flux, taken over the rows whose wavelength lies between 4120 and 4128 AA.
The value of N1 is 0.2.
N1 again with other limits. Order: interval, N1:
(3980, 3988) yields 0.7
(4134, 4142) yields 1.1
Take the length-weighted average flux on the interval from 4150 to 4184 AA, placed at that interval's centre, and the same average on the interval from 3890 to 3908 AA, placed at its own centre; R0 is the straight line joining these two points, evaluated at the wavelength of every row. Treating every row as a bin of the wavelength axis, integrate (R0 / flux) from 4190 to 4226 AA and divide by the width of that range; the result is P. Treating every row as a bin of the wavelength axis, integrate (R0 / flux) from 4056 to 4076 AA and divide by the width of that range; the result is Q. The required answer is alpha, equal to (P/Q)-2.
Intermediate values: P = 1.04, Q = 1.00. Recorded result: -0.97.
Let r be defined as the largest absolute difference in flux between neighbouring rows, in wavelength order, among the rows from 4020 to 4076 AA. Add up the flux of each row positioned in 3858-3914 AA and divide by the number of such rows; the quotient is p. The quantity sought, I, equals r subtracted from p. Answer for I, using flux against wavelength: 7.1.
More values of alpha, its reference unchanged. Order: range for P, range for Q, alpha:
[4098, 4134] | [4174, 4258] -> -1.09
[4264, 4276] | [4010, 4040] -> -0.67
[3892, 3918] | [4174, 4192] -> -1.06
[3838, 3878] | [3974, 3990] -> -0.99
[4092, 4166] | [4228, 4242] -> -1.15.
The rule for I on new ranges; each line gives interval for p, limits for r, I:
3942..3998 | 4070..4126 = 7.9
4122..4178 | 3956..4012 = 11.5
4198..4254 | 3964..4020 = 11.0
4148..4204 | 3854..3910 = 11.2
